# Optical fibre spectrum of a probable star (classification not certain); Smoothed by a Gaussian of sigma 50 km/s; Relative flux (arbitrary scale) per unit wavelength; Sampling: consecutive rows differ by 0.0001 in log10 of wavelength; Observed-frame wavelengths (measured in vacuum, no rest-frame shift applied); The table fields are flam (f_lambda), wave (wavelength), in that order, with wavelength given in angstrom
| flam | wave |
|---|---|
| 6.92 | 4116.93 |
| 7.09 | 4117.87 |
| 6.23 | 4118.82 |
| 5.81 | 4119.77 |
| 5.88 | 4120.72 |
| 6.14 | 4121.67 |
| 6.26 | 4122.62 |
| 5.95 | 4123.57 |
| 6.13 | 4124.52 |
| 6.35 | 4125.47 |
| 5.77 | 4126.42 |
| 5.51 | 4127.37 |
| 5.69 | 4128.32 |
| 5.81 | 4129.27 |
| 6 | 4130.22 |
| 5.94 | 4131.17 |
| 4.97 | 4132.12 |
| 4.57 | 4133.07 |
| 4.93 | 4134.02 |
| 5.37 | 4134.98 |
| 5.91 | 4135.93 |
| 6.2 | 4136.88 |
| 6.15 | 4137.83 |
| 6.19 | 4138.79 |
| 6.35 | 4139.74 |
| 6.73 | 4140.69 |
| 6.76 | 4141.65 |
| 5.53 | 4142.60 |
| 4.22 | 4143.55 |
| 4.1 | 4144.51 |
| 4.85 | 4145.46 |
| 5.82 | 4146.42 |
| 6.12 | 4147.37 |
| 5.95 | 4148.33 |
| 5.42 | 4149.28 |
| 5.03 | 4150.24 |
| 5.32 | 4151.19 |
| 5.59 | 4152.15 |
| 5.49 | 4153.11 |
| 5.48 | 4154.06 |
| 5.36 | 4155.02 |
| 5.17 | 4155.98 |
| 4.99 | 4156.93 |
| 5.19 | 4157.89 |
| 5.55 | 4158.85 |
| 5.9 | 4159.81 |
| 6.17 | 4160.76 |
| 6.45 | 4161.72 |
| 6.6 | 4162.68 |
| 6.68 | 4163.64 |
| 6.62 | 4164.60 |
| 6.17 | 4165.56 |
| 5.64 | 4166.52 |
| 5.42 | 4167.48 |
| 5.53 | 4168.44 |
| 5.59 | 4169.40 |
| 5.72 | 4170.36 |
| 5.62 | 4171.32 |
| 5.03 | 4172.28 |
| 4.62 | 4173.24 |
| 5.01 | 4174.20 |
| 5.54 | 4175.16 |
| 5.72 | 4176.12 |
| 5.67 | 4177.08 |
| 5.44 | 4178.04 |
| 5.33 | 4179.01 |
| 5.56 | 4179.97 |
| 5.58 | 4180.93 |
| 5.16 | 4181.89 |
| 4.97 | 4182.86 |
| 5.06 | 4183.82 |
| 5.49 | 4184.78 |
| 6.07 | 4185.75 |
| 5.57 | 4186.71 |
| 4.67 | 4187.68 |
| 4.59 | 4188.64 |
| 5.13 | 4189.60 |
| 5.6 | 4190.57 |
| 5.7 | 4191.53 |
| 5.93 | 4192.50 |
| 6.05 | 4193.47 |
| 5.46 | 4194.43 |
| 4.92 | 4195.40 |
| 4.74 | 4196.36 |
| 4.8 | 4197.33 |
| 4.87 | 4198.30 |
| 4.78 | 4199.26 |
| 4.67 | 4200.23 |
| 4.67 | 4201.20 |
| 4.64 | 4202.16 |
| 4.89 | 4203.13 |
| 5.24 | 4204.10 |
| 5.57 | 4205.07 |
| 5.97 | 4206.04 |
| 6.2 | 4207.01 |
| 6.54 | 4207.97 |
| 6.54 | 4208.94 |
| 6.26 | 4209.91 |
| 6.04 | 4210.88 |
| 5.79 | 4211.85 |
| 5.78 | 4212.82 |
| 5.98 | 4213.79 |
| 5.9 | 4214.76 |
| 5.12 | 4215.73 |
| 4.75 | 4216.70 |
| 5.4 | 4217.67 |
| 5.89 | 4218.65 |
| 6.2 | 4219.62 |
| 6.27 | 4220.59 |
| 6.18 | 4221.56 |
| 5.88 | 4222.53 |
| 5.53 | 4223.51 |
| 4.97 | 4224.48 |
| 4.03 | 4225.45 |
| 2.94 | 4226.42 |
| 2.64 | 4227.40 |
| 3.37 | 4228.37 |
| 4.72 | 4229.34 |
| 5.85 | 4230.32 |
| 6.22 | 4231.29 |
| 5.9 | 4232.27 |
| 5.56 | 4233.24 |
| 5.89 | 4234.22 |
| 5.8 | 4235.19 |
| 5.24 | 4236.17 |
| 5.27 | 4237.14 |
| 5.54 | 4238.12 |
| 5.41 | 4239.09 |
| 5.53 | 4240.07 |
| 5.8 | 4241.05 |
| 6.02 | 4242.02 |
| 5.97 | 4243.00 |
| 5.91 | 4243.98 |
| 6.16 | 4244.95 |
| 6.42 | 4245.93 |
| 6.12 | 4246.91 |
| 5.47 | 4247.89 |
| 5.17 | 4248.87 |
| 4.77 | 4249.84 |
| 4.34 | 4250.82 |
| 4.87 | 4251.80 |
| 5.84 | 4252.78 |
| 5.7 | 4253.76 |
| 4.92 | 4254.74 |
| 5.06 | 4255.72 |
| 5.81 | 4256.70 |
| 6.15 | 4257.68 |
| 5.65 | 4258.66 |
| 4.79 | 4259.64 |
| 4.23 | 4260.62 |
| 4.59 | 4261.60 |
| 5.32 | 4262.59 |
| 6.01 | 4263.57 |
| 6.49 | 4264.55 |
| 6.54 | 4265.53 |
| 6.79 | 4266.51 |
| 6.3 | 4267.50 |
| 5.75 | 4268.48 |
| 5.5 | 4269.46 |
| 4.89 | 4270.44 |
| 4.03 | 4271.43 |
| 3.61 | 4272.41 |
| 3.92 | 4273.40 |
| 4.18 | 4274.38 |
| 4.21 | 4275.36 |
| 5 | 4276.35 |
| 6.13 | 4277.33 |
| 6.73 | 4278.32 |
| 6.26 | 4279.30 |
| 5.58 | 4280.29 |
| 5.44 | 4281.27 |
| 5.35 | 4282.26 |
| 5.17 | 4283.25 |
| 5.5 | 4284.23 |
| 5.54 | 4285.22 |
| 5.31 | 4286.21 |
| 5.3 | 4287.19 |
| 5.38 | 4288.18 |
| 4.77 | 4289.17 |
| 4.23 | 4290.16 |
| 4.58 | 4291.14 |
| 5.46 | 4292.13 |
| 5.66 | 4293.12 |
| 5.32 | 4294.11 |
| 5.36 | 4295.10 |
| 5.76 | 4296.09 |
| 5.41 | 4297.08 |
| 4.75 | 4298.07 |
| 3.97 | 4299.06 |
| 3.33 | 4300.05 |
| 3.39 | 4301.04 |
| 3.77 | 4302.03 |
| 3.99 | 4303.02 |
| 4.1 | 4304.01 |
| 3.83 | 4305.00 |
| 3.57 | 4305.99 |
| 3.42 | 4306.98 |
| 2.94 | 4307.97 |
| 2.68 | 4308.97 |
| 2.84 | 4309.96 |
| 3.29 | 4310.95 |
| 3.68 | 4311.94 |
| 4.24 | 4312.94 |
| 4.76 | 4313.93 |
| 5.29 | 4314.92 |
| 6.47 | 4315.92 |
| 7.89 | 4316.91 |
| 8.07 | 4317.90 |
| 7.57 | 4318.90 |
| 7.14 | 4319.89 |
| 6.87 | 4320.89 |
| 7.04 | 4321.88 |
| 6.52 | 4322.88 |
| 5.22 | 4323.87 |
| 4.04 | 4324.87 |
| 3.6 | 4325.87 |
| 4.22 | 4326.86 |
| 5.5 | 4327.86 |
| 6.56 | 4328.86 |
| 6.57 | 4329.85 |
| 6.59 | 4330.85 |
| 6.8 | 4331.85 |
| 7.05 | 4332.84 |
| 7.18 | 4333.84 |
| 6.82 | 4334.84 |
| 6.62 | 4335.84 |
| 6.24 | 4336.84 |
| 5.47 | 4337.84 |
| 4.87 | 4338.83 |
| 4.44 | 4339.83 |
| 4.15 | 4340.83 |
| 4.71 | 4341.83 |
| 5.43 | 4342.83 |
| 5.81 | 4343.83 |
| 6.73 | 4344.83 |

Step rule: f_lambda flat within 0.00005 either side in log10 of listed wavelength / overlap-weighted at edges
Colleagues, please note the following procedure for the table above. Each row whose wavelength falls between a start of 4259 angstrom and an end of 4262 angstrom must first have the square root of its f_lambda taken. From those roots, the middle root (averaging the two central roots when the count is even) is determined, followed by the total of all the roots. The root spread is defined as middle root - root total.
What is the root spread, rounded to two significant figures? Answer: -4.2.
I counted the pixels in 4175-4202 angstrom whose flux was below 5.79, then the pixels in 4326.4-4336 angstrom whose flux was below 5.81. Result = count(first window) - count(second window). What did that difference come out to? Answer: 23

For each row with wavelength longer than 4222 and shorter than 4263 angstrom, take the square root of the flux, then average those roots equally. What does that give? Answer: 2.29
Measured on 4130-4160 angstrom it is 2.35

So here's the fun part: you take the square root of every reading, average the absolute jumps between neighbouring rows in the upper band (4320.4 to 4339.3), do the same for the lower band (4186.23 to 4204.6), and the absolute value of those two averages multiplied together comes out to 0.0065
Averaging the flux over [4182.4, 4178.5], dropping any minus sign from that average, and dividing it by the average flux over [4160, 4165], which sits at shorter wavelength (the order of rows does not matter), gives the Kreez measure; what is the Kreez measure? 0.83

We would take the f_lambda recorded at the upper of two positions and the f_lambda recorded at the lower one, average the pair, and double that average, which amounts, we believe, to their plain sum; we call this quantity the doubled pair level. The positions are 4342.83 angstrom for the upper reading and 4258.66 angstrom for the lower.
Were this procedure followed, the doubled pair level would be 11.1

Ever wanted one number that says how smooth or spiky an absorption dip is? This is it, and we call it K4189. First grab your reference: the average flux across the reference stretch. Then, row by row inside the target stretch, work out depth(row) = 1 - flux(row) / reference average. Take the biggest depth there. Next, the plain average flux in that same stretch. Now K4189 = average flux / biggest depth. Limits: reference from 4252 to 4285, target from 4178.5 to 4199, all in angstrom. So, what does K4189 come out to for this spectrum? 36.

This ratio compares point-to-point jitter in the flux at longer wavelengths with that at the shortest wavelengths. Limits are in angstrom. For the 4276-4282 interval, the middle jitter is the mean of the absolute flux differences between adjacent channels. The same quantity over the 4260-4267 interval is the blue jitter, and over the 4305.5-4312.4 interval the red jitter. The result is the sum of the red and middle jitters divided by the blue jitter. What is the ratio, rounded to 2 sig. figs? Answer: 2.2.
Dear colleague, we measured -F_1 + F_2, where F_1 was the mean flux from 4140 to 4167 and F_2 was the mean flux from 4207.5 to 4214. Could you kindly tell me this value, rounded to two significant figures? 0.46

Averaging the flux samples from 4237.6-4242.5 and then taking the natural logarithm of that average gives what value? 1.73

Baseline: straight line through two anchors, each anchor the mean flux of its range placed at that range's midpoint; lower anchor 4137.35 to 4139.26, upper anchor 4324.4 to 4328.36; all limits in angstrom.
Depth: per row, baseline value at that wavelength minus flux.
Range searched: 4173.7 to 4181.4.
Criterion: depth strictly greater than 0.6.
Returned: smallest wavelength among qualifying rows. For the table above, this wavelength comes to 4174.20 angstrom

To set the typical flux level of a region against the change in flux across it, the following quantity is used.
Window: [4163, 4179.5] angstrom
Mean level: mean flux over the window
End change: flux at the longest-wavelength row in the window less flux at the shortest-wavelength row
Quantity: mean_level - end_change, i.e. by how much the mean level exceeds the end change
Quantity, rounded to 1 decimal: 7.0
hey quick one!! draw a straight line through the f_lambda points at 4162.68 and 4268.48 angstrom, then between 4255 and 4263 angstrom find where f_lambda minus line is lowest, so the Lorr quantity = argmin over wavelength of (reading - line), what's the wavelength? 4260.62 angstrom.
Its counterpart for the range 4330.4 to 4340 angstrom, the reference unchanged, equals 4339.83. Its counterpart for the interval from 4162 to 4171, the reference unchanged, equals 4167.48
